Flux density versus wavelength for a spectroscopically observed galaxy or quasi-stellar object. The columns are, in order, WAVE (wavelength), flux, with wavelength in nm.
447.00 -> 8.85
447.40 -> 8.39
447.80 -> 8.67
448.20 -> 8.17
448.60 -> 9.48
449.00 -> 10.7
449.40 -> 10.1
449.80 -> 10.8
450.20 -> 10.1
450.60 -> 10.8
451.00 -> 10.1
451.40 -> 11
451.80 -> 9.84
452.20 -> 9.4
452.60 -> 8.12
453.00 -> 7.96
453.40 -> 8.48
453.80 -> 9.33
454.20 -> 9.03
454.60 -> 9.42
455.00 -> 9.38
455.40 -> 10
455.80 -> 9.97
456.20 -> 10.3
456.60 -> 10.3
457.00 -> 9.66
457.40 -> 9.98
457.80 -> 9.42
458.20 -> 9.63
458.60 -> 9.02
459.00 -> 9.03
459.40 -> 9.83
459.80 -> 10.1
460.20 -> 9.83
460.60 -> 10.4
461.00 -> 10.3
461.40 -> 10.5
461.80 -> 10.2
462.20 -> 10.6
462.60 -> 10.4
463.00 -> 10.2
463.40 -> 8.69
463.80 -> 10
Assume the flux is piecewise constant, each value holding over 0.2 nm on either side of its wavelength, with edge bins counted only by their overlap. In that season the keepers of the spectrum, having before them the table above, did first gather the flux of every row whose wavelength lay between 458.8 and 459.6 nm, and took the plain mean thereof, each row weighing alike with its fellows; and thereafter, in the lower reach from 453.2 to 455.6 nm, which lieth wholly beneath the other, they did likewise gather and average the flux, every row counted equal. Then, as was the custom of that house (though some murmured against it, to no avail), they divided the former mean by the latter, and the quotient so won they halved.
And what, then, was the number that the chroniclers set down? 0.51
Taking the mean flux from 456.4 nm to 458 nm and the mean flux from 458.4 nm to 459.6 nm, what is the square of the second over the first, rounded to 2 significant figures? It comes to 0.89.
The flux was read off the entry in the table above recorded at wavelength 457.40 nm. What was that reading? 9.98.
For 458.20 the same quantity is 9.63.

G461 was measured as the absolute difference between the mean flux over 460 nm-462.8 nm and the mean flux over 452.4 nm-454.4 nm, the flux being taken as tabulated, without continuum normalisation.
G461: 1.7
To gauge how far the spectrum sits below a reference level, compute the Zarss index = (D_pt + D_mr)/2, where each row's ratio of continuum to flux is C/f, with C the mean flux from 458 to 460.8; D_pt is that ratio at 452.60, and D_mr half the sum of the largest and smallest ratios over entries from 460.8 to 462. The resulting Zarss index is 1.07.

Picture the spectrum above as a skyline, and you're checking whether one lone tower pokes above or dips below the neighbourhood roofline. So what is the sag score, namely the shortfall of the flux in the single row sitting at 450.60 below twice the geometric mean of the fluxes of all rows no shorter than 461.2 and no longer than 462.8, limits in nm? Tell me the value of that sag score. 10.0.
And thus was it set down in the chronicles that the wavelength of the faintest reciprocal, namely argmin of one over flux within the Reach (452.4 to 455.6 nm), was 455.40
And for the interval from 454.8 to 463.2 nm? 462.20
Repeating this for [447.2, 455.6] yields 451.40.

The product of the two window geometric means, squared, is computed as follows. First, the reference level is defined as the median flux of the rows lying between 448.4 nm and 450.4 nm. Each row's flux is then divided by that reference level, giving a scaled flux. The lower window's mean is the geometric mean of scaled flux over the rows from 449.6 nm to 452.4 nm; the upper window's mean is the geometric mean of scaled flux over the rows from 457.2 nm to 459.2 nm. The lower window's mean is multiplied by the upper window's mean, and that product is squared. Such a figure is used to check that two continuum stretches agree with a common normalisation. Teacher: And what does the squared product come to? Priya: 0.90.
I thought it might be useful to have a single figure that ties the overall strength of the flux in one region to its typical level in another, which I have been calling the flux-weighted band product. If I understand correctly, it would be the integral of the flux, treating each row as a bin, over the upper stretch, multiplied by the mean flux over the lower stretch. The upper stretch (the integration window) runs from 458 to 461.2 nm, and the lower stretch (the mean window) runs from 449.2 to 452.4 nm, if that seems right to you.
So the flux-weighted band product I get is 321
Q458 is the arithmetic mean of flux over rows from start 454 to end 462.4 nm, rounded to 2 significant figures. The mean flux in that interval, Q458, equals 9.9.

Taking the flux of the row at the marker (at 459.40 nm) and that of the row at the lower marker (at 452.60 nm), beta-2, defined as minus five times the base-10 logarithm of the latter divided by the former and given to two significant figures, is 0.41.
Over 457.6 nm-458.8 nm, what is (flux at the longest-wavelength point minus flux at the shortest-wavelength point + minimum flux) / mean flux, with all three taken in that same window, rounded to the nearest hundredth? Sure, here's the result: 0.92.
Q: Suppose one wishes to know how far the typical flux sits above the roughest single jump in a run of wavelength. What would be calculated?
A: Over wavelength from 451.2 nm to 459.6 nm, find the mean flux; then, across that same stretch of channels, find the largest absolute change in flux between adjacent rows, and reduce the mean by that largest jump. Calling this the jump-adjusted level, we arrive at 8.20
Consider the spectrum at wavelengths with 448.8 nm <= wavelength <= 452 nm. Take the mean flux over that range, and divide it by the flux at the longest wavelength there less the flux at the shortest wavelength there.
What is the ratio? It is -12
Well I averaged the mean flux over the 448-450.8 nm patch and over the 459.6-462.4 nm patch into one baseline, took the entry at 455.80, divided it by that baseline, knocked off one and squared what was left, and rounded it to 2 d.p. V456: 0.00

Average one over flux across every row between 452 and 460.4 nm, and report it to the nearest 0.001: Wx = 0.106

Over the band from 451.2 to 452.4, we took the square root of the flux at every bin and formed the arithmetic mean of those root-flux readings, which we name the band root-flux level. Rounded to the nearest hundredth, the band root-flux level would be 3.17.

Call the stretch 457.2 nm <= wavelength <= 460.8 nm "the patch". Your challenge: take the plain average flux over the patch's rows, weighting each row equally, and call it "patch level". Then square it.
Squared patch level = 94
